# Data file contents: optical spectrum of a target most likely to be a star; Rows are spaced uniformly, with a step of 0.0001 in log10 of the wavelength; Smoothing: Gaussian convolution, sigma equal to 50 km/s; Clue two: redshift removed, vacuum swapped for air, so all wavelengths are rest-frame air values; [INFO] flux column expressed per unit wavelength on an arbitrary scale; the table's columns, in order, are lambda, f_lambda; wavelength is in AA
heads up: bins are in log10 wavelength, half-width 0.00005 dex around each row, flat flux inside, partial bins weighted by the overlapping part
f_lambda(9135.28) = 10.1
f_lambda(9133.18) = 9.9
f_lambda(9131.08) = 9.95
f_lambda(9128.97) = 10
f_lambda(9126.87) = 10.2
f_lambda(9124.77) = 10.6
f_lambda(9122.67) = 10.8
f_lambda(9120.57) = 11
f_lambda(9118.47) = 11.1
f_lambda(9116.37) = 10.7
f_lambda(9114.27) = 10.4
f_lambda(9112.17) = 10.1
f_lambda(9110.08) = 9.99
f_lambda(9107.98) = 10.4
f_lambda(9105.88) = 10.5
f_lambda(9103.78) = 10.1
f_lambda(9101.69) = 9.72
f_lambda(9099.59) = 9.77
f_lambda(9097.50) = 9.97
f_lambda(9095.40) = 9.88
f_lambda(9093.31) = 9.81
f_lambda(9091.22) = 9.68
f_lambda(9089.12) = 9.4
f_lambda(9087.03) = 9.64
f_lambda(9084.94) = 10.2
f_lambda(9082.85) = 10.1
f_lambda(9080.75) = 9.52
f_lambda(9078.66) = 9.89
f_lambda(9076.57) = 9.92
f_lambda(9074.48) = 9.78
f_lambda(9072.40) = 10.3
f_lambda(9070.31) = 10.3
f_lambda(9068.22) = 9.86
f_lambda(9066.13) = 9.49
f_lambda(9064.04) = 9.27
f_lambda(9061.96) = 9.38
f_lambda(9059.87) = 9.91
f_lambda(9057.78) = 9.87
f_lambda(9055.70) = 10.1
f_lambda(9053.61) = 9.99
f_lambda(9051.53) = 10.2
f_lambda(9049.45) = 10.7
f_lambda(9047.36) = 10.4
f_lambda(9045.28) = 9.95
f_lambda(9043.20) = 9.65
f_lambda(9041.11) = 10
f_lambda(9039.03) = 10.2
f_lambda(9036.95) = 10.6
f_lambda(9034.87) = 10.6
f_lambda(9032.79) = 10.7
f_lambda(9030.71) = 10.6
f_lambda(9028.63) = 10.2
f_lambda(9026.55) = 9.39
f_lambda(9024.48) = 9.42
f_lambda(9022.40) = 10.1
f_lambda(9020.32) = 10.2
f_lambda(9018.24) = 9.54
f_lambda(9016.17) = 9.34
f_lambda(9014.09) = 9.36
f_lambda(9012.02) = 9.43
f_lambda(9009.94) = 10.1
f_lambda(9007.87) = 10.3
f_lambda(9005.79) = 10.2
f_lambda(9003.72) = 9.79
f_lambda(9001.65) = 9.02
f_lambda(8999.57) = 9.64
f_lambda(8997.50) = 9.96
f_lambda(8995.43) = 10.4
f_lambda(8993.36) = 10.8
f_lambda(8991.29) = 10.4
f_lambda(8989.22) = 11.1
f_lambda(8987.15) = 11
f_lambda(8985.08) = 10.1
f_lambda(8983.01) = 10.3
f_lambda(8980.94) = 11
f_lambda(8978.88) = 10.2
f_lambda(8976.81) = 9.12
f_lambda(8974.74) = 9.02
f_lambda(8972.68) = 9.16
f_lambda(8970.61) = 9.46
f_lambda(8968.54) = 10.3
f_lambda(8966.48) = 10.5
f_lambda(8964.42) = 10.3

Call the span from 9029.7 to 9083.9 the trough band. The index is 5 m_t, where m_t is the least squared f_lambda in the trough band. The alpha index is 430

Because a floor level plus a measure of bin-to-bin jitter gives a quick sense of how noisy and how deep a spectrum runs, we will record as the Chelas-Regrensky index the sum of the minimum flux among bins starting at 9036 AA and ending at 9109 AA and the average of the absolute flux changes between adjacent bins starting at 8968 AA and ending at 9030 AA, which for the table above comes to 9.7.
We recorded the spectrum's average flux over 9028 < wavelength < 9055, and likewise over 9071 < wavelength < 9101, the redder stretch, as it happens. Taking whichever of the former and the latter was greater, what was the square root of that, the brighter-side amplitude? 3.208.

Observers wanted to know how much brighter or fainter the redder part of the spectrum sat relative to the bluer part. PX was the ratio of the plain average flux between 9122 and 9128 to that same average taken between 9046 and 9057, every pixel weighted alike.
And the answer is 1.02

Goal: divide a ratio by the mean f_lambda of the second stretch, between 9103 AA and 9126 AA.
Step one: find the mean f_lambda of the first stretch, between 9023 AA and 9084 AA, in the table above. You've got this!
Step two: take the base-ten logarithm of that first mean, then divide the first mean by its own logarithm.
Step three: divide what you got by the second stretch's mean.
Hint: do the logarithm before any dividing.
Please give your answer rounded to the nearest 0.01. 0.95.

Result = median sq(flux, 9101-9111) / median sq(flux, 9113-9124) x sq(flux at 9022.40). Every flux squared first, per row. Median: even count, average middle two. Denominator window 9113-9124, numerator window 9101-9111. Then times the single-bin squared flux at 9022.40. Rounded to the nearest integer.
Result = 89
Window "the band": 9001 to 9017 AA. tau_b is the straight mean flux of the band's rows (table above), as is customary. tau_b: 9.7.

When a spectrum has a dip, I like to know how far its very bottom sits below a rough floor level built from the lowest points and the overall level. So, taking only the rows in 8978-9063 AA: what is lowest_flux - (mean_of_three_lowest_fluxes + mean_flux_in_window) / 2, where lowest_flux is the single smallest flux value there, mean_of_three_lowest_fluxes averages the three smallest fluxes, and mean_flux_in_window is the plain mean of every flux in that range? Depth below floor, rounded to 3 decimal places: -0.650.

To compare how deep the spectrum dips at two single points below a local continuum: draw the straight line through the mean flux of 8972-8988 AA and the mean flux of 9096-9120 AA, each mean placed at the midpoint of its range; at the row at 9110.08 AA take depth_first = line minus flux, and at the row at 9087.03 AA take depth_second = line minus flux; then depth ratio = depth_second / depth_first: 2.1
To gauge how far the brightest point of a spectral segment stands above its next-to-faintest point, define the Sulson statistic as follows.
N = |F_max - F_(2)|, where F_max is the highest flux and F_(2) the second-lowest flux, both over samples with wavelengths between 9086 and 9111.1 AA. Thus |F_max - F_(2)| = 0.86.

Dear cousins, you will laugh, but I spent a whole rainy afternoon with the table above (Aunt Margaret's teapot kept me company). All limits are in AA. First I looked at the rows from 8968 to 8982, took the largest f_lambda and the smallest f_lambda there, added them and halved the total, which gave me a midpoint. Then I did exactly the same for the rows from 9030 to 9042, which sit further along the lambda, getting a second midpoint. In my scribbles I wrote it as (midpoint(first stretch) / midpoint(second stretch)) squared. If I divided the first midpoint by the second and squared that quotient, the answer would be 0.94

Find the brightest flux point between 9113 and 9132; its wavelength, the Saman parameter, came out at 9118.47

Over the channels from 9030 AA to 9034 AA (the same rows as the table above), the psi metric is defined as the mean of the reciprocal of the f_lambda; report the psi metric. 0.094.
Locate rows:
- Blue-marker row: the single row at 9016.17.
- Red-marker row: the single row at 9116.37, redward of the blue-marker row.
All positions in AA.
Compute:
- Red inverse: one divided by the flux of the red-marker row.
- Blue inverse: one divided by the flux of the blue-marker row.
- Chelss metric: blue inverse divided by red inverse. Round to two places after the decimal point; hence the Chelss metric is 1.15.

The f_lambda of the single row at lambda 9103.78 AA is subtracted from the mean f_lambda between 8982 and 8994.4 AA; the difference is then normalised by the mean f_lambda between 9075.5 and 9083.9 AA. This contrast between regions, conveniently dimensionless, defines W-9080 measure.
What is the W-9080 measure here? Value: 0.052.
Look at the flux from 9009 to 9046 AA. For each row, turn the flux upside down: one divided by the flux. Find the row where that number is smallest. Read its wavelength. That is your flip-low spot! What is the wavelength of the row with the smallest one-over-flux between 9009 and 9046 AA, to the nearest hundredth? 9032.79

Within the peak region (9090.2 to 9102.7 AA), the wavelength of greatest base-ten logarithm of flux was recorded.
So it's 9097.50 AA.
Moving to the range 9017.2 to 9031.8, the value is 9030.71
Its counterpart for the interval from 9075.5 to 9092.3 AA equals 9084.94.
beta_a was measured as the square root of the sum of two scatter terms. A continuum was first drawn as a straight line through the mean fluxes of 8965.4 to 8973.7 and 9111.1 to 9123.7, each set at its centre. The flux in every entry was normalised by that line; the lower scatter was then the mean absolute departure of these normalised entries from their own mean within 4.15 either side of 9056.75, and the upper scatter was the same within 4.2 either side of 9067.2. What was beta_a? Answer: 0.20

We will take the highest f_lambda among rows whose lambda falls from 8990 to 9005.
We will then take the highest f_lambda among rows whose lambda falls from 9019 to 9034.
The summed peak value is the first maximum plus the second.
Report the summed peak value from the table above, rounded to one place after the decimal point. 21.5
